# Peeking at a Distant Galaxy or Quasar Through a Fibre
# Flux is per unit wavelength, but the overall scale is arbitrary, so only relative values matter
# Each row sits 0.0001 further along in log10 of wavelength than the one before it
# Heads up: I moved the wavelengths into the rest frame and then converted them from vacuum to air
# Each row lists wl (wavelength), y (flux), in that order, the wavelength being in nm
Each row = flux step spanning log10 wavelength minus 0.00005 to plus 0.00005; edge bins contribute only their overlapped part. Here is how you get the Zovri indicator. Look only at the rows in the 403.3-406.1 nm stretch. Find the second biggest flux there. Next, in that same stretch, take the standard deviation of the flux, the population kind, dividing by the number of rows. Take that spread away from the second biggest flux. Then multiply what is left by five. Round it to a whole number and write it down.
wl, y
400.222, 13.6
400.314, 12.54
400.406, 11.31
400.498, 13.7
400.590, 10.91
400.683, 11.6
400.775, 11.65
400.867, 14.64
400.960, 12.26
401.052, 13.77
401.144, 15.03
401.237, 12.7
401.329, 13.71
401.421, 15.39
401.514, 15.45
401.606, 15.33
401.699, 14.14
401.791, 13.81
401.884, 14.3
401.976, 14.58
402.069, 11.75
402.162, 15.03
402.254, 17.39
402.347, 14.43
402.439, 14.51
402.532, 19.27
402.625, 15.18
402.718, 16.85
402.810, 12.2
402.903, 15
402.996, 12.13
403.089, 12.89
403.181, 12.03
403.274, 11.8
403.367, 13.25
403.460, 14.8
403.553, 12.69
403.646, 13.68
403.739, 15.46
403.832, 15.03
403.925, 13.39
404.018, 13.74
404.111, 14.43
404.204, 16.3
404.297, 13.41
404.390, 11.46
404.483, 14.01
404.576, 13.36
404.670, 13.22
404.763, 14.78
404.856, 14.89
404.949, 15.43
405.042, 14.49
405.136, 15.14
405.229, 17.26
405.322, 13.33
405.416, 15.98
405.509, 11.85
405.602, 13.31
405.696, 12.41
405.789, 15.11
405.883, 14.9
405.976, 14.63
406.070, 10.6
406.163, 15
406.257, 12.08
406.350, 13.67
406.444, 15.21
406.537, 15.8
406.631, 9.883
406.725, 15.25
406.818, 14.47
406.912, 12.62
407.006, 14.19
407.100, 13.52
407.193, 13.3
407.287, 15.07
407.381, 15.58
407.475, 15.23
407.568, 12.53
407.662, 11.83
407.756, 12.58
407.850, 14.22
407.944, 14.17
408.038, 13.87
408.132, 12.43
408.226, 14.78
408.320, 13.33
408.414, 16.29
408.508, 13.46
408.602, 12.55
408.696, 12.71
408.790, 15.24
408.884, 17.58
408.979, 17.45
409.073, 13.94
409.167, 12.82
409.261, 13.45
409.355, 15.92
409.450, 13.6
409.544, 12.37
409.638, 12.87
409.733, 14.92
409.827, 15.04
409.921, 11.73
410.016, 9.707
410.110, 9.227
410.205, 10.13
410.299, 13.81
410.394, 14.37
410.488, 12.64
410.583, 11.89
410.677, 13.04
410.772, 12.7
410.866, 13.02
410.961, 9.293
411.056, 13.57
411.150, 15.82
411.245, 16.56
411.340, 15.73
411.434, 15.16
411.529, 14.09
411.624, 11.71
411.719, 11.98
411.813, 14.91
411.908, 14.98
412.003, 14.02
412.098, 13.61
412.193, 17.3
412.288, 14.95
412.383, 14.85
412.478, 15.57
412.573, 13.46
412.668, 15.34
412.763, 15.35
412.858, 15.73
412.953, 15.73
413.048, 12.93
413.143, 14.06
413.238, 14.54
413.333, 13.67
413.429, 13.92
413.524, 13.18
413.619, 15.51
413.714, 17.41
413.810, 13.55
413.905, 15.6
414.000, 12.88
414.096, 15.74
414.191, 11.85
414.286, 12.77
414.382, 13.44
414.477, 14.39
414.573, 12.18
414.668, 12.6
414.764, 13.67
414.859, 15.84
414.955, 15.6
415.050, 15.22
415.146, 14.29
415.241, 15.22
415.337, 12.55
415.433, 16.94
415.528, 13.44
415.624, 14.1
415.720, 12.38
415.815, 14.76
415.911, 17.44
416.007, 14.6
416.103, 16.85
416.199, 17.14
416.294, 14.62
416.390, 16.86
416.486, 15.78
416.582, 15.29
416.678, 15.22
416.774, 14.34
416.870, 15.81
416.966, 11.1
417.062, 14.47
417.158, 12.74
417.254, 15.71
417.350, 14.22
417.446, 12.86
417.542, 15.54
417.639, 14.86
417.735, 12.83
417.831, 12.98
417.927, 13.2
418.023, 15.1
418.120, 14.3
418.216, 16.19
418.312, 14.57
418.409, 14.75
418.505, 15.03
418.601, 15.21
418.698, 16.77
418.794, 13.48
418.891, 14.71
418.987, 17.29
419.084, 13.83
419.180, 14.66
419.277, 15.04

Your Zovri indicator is 74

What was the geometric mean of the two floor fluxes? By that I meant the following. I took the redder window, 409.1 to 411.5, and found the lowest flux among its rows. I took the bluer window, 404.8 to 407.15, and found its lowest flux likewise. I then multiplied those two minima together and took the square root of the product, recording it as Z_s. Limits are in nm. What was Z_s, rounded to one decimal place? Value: 9.5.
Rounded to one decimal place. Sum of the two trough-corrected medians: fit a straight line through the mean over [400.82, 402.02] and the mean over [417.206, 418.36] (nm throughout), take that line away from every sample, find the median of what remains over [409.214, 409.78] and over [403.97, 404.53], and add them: -1.2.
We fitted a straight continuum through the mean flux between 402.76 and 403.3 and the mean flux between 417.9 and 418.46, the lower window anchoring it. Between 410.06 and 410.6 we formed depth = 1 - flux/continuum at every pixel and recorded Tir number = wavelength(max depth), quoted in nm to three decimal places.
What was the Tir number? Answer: 410.110 nm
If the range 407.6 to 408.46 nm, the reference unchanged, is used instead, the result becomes 407.662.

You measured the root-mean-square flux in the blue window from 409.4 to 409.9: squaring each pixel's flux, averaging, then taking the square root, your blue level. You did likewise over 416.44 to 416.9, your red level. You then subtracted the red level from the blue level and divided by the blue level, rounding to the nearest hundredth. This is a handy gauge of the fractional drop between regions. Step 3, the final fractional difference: -0.11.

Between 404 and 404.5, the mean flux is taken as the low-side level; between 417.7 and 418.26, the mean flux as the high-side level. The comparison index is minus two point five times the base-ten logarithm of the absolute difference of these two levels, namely 1.7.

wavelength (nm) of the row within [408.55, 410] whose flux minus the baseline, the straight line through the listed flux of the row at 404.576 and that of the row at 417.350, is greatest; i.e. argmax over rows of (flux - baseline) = 408.884 nm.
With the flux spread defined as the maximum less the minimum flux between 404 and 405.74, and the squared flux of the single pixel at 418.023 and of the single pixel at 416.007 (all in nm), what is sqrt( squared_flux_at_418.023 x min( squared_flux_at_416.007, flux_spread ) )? 36.4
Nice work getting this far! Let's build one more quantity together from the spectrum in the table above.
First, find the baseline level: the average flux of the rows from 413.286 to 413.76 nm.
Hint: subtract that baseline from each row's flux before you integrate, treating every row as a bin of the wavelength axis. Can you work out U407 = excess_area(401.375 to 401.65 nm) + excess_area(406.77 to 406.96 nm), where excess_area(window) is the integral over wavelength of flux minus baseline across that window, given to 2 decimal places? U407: -0.04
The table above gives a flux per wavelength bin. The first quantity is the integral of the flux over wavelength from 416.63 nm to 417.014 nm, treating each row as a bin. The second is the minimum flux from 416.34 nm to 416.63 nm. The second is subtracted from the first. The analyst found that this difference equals -9.9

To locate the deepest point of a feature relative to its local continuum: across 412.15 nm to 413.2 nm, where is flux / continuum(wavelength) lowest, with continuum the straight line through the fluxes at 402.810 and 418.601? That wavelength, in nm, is 413.048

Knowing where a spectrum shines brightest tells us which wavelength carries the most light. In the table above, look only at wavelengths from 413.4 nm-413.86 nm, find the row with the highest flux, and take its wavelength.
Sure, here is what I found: 413.714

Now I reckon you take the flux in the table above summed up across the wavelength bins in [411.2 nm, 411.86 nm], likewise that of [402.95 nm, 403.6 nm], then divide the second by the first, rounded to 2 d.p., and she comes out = 0.88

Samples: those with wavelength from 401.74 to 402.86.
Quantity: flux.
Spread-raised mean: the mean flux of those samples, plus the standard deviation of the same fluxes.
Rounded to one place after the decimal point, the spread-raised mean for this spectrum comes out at 17.0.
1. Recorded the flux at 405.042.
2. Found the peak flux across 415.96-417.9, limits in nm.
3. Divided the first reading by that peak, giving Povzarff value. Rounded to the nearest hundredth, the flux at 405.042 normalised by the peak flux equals 0.85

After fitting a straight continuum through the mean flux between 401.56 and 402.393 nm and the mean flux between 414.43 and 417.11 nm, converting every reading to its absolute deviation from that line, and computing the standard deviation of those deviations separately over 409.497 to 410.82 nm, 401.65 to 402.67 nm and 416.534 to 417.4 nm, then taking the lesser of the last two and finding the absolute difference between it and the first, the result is 0.60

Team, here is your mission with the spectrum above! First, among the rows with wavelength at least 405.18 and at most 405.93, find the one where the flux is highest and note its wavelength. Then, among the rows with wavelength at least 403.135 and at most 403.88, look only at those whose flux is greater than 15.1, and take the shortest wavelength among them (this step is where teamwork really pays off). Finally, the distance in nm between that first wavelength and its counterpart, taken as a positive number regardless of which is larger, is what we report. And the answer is 1.49 nm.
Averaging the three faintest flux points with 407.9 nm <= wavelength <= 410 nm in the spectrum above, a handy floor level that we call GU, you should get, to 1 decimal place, 12.2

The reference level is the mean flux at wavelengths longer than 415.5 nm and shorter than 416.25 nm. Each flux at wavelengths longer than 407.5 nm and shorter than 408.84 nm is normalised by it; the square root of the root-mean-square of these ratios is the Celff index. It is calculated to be 0.95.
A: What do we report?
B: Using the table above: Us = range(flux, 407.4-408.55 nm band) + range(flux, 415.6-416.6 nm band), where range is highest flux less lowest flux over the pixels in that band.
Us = 10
